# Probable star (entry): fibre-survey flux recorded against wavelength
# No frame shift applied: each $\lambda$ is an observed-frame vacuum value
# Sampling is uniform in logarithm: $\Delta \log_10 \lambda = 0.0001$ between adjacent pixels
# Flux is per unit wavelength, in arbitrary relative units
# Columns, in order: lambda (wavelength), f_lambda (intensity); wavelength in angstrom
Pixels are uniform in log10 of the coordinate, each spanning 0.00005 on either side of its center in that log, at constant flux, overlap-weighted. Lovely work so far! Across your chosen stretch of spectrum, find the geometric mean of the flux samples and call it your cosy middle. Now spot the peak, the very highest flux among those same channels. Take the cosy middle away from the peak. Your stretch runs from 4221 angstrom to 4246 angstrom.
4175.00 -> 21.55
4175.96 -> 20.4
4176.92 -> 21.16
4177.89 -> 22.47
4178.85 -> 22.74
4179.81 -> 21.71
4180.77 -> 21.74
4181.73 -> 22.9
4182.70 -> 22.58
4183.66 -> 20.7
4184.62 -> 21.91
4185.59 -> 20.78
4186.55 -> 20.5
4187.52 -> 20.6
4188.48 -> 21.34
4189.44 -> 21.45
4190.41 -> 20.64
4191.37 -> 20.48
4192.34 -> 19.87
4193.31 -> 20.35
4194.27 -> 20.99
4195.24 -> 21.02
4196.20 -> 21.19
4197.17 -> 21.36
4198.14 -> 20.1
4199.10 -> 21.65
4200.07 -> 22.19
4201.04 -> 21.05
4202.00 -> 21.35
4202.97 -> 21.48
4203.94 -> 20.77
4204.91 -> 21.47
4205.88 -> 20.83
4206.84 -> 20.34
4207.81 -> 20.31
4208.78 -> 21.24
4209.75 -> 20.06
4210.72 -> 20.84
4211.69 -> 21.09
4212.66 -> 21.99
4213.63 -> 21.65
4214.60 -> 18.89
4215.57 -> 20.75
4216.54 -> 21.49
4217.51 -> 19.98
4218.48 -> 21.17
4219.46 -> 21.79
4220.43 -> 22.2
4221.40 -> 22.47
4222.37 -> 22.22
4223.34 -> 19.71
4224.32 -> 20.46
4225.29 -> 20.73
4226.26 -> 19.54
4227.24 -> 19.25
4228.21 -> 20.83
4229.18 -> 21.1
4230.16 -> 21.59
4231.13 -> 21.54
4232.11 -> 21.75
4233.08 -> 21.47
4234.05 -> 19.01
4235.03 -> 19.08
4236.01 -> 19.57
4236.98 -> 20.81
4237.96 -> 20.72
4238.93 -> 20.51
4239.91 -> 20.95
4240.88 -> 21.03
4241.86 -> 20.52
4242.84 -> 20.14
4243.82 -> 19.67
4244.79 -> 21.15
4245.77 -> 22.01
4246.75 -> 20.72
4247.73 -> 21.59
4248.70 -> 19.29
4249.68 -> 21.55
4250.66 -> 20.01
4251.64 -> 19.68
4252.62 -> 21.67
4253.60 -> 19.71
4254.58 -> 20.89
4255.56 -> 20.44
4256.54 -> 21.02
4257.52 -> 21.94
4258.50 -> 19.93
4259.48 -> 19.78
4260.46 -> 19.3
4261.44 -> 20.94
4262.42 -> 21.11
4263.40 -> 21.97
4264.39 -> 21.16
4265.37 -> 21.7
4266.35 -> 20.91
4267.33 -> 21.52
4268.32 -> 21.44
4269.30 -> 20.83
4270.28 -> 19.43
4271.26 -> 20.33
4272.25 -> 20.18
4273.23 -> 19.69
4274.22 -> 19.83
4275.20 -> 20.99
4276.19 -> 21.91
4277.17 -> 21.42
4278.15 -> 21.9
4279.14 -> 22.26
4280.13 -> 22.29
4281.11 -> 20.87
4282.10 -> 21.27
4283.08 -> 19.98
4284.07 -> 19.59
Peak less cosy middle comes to 1.81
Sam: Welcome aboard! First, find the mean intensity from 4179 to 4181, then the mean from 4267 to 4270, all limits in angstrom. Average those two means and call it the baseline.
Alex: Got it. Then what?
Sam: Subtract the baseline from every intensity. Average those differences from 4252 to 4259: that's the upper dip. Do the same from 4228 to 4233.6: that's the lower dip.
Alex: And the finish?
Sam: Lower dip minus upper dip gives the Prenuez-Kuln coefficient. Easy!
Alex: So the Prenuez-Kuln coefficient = 0.6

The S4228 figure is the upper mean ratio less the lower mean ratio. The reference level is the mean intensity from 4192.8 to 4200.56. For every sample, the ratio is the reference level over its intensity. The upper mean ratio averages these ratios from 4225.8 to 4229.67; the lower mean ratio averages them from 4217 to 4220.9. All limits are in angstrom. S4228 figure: 0.05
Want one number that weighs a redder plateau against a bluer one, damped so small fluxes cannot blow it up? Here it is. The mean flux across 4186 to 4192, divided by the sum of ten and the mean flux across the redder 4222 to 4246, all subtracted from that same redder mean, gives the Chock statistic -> 19.9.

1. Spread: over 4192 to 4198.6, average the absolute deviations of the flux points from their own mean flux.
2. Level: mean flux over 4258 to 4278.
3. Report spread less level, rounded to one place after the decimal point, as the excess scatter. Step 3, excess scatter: -20.2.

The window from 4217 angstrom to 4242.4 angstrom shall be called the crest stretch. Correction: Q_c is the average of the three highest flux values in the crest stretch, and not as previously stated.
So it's 22.3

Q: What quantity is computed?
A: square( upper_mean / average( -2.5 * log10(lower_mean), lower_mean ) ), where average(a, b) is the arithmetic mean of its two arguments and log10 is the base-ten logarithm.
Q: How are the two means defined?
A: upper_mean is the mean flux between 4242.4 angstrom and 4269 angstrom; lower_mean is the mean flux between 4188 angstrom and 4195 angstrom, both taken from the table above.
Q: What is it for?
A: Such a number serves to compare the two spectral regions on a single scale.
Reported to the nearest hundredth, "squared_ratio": 5.68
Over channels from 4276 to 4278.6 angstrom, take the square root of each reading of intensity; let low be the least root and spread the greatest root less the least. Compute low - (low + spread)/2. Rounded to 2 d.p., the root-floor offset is 2.29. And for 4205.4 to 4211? 2.17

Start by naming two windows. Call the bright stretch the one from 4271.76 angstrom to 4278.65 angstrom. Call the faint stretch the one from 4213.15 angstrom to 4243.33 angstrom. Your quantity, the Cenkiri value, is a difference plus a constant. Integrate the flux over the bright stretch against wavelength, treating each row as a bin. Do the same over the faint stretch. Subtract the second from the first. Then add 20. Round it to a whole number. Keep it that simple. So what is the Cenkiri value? -462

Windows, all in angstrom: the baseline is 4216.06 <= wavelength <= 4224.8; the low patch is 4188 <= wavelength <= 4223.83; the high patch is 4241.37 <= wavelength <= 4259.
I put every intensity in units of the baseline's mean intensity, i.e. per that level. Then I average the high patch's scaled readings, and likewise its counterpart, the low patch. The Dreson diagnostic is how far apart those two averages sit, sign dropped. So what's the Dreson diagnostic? 0.017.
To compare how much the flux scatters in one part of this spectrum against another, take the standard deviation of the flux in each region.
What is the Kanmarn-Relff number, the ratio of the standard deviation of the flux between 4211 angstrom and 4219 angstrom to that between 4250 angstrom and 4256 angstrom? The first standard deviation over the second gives 1.3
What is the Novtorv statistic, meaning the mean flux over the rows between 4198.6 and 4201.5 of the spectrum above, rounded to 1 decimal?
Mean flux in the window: 21.6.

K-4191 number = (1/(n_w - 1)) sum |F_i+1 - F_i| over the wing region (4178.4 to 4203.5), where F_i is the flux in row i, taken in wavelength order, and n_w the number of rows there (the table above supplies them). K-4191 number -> 0.64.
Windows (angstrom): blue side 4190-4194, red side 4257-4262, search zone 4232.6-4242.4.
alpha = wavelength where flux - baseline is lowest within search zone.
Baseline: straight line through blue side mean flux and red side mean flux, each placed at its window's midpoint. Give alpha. 4234.05 angstrom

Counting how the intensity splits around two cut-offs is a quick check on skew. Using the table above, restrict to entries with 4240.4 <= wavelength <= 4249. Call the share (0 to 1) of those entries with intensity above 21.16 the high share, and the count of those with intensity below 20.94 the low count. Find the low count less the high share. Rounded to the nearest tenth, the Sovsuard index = 4.8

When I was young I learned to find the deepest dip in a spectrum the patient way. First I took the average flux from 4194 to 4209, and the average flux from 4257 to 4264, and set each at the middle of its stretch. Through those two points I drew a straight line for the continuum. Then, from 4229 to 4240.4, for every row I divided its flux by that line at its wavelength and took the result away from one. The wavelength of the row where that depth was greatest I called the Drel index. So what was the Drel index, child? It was 4234.05 angstrom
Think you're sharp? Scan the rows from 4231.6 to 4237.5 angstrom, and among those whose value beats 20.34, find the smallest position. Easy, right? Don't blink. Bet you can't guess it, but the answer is 4232.11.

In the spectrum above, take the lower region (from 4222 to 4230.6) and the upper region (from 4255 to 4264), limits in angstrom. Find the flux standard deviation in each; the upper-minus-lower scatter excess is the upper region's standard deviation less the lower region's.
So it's -0.05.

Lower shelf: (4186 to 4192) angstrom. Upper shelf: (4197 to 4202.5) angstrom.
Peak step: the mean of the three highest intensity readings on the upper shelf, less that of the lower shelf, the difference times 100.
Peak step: 59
